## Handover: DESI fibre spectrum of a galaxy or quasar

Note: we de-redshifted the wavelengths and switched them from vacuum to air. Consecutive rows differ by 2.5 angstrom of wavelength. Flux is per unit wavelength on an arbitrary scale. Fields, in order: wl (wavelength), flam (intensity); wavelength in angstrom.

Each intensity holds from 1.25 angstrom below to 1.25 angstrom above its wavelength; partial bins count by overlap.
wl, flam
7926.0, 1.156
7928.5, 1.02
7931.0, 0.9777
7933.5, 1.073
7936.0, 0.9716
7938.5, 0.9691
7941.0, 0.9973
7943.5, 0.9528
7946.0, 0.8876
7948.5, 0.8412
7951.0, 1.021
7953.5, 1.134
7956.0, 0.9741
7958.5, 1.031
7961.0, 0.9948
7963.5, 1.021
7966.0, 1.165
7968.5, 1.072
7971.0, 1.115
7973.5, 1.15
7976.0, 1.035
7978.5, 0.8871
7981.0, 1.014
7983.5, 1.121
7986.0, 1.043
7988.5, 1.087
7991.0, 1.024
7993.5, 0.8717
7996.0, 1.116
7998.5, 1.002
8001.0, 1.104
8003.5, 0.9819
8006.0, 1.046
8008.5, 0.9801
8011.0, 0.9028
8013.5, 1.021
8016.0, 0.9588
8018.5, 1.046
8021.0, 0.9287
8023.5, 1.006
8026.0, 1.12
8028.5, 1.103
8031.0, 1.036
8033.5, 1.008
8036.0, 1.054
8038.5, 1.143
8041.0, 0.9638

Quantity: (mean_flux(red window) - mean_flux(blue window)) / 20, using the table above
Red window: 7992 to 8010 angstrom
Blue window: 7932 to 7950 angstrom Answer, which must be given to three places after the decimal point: 0.003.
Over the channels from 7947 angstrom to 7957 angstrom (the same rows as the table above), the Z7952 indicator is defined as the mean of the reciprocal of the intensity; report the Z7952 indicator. 1.02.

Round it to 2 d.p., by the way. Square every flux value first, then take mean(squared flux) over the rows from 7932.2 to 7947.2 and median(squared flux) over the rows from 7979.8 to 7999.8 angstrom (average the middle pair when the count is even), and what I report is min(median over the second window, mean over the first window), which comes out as 0.95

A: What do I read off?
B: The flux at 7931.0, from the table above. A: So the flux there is 0.9777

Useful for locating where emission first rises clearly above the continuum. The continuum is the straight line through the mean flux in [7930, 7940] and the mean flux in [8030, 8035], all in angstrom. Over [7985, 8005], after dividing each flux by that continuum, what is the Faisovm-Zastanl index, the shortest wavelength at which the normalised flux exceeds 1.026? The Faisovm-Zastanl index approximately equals 7986.0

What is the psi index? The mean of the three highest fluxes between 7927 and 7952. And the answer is 1.04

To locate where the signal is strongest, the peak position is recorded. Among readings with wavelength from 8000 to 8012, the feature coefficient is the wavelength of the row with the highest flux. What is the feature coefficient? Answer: 8001.0 angstrom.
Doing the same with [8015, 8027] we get 8026.0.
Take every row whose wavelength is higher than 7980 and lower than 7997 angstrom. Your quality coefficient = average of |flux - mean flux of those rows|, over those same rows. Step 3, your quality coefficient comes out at 0.060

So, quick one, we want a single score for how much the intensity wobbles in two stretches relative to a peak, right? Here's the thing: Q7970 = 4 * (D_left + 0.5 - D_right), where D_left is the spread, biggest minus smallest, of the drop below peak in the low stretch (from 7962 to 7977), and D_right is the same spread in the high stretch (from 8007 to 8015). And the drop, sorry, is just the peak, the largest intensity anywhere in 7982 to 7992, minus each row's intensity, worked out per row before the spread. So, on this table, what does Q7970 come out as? 2.1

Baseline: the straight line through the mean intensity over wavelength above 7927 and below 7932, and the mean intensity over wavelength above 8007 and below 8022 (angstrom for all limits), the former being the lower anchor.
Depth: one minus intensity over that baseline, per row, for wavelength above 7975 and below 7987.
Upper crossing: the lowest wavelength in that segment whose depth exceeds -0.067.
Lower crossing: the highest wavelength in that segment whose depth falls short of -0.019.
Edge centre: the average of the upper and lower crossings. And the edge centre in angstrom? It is 7981.0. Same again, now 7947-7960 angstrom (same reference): 7953.5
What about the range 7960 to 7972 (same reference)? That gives 7966.0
